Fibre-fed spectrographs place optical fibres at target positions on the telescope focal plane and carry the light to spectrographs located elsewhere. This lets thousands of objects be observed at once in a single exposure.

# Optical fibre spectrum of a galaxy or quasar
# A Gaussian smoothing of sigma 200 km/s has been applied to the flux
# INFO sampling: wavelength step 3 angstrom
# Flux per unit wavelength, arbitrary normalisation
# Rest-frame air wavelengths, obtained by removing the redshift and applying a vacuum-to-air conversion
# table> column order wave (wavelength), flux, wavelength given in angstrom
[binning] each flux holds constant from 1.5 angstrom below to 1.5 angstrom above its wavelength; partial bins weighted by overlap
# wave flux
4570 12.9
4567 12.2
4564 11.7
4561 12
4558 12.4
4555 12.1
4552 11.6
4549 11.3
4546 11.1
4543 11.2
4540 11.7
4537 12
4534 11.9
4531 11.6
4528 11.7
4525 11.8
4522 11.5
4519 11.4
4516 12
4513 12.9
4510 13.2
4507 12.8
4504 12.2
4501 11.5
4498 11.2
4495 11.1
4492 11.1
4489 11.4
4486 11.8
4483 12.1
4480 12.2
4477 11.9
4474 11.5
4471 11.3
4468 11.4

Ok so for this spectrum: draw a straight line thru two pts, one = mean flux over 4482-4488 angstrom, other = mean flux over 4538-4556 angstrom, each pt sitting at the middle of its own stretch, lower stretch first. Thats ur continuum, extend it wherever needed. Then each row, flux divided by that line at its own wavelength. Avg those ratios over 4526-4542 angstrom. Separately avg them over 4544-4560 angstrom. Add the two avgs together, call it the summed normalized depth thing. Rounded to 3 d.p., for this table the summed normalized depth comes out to 2.036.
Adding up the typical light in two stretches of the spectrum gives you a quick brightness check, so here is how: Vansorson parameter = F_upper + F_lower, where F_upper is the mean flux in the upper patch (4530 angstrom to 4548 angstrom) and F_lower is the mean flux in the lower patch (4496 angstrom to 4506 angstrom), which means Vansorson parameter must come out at 23.2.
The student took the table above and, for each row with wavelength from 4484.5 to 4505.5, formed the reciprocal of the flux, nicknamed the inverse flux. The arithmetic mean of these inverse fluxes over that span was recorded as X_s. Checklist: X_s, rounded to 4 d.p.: 0.0873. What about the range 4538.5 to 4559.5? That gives 0.0861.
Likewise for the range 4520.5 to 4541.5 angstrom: 0.0852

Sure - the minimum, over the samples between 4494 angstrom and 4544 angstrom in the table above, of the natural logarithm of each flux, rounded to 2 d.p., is 2.41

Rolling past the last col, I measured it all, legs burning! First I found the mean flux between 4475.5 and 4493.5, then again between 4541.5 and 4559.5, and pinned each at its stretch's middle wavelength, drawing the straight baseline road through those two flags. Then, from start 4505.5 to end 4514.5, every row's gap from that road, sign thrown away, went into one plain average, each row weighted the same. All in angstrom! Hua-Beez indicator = 1.3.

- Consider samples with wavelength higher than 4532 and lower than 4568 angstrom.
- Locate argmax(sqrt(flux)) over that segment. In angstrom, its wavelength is 4558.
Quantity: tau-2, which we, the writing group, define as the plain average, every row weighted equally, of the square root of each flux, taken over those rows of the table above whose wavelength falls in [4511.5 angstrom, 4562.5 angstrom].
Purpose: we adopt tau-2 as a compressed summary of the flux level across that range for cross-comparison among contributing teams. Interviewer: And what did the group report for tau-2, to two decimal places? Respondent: 3.43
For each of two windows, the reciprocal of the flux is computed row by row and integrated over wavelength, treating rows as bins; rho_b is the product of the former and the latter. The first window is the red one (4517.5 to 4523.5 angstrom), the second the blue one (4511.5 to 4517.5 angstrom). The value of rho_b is 0.253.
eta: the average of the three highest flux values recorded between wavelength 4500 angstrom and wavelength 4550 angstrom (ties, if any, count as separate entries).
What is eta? 13.0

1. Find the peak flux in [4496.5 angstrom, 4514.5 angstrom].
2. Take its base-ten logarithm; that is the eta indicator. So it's 1.12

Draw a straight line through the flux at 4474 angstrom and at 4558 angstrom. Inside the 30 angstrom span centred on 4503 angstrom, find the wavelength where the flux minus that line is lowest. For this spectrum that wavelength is 4495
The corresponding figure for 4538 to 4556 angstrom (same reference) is 4546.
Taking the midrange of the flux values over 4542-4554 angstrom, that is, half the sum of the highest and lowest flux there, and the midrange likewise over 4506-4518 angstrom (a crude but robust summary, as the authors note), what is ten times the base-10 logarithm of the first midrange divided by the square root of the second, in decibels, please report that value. 5.05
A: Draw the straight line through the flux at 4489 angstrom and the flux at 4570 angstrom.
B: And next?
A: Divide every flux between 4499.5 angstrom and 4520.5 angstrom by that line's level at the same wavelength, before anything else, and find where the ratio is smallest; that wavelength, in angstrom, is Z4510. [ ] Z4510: 4519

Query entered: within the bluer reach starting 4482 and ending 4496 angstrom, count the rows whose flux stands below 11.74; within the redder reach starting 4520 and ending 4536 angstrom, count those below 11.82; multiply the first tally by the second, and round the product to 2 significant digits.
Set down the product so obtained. 12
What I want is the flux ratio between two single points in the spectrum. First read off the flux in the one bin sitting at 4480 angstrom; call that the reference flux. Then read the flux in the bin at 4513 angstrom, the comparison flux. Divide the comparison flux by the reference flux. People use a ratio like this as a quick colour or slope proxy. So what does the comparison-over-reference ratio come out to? 1.06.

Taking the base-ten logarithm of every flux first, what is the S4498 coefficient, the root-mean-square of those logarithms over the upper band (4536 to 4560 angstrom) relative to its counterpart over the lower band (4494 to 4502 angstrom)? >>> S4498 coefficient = 1.01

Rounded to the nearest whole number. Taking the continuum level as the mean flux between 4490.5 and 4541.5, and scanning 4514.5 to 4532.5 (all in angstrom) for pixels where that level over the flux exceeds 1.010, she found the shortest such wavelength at 4519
